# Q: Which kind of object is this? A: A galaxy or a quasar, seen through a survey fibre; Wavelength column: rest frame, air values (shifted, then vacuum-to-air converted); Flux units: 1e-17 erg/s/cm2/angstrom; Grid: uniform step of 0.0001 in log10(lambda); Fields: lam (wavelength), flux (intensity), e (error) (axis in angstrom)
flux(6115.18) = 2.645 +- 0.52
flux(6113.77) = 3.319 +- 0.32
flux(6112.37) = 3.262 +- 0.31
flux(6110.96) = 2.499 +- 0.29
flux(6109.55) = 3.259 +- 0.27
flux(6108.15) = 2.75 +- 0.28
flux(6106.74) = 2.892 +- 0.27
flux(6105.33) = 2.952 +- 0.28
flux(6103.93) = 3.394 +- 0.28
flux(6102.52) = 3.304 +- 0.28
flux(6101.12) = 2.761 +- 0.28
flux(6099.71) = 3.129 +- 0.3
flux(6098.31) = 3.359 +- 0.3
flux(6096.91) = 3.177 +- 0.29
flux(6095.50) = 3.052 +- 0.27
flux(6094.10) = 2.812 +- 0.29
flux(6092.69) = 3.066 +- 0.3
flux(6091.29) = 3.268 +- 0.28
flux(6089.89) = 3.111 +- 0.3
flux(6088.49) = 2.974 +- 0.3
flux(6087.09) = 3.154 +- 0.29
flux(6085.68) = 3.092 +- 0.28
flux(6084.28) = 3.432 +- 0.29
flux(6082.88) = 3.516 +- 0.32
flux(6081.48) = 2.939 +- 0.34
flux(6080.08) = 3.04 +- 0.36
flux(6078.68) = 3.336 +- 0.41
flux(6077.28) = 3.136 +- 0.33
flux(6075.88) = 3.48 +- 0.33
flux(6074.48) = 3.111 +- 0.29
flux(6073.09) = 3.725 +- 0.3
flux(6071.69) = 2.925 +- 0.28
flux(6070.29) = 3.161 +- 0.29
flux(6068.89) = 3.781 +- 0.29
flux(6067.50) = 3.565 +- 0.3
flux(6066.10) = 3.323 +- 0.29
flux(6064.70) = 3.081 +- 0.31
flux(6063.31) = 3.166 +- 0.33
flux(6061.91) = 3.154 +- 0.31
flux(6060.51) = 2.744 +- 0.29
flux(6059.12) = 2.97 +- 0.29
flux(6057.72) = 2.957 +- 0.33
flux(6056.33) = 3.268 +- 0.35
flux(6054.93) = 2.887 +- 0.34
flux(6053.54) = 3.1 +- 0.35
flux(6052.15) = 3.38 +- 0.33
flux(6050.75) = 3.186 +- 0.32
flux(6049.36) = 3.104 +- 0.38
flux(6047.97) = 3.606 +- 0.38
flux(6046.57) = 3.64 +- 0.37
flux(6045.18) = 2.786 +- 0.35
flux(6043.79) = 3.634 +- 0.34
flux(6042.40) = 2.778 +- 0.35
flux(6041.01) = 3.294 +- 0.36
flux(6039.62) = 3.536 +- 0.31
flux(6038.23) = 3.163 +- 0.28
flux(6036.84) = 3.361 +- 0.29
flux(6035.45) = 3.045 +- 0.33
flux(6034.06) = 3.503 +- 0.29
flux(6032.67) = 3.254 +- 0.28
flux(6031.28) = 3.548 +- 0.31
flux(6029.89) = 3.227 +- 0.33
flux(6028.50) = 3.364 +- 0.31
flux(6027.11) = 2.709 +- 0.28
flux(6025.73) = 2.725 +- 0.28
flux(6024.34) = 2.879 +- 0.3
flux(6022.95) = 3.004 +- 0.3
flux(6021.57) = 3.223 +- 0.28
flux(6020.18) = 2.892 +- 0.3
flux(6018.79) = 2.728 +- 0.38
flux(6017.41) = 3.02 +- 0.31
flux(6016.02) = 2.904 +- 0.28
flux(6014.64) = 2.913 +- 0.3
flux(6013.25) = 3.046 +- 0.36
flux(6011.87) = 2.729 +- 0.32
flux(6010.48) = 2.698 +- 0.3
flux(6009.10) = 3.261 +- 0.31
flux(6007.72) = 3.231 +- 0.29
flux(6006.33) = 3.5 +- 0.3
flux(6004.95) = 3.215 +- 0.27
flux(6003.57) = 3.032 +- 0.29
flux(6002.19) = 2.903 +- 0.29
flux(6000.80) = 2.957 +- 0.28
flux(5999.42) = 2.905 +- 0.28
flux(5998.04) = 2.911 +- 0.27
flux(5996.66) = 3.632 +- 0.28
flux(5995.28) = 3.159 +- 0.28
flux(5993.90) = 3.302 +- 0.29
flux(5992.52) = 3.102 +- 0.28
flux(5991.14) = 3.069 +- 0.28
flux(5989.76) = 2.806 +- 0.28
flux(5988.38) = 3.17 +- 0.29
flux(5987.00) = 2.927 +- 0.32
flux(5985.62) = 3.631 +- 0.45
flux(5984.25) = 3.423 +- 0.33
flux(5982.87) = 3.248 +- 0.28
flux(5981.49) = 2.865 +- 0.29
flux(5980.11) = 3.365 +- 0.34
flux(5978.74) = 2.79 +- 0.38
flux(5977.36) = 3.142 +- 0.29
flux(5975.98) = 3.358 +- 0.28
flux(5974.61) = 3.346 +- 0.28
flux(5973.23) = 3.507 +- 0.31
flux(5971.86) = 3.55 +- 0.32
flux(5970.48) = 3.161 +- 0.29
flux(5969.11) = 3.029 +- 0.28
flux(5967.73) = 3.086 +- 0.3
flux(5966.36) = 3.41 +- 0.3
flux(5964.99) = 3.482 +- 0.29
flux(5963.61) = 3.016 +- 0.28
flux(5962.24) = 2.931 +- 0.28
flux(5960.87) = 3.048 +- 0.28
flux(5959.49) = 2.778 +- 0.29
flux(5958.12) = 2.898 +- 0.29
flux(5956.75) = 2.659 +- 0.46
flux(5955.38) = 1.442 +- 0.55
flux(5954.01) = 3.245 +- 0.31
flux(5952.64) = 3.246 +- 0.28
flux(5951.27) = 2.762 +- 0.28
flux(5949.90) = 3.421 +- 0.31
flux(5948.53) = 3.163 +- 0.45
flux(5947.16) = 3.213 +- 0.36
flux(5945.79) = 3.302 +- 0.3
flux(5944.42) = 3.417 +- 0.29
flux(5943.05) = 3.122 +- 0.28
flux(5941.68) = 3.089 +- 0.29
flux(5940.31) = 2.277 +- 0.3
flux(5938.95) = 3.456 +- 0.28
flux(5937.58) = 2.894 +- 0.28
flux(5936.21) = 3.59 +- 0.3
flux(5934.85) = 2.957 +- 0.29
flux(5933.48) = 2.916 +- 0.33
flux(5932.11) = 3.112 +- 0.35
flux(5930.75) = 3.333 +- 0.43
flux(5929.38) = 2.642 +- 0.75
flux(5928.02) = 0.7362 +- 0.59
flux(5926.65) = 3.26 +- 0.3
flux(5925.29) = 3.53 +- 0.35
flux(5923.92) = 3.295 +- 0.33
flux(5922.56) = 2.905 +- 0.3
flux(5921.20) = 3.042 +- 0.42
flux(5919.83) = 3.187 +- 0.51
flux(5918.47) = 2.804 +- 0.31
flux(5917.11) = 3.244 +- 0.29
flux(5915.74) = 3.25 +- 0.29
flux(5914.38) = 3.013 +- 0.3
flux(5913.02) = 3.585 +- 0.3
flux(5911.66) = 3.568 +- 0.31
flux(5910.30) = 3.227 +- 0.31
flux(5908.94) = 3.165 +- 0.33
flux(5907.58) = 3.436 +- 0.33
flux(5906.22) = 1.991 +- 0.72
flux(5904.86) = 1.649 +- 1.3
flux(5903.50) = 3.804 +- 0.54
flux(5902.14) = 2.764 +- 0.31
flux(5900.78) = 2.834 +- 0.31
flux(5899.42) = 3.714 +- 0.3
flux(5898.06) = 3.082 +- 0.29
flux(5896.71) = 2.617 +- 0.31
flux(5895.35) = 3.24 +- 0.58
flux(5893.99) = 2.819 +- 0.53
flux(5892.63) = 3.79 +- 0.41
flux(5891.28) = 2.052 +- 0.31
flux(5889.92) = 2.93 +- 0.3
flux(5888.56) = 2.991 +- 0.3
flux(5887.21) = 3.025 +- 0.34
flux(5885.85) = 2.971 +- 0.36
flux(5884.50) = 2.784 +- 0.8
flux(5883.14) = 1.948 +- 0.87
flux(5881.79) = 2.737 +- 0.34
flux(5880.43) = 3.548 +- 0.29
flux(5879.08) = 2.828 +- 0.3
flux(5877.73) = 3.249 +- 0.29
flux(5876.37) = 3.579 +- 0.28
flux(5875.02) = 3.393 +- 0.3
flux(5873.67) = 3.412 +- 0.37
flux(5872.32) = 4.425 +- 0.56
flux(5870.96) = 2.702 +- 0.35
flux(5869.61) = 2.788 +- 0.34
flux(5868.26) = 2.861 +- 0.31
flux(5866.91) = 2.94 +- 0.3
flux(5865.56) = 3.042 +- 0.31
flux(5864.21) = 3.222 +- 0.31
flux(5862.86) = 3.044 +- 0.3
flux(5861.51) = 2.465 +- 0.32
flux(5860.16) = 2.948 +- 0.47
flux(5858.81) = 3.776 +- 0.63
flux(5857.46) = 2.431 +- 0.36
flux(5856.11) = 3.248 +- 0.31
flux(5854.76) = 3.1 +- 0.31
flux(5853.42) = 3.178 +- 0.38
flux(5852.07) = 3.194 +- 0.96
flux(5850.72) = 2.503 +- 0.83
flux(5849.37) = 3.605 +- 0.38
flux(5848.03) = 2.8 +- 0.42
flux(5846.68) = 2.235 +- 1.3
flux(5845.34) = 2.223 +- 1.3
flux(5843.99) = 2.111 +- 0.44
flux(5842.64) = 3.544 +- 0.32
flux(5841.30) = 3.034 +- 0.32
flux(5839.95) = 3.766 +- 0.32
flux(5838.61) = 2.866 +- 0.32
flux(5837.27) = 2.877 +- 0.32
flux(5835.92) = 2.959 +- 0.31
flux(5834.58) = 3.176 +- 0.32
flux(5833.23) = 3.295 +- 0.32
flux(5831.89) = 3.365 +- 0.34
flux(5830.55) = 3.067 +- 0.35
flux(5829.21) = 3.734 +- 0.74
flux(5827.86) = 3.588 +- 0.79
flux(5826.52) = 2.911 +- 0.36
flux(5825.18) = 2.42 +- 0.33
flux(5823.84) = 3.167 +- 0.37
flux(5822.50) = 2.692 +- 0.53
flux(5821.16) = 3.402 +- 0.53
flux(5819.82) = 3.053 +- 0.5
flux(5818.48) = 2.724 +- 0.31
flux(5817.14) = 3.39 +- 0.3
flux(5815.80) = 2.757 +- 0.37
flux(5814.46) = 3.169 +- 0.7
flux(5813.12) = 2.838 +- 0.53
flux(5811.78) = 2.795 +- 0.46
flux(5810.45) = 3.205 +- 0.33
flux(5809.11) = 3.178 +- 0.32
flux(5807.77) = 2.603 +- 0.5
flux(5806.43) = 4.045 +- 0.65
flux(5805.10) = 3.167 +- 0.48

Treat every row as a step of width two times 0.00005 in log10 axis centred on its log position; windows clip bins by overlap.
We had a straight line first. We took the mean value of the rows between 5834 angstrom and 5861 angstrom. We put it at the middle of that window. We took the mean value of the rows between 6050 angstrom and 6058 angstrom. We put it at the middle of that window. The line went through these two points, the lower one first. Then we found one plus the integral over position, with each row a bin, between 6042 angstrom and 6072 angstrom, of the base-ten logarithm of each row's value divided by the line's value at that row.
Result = 1.2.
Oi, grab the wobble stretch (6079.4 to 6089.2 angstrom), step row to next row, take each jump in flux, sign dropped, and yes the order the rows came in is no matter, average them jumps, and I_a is 0.22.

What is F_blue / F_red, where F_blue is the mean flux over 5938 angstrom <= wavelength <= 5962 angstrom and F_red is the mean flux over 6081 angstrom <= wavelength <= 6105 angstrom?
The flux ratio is 0.94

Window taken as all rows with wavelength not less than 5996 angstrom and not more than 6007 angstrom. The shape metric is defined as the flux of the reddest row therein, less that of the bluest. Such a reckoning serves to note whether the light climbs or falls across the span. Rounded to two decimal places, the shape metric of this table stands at -0.13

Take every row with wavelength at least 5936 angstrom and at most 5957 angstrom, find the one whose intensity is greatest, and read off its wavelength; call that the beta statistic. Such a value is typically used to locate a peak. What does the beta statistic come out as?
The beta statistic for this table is 5936.21 angstrom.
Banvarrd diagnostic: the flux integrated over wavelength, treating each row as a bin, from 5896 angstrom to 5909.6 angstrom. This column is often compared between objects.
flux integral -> 39.5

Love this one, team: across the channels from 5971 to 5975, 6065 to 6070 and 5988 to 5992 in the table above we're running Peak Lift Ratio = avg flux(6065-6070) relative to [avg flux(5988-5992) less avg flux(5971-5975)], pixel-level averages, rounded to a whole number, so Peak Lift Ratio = -8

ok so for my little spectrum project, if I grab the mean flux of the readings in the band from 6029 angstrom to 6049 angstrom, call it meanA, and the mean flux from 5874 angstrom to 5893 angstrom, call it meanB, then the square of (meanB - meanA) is 0.11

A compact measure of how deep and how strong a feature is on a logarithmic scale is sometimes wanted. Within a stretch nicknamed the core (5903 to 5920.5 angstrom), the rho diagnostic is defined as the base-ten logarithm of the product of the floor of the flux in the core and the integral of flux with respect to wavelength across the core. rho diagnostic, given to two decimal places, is 1.95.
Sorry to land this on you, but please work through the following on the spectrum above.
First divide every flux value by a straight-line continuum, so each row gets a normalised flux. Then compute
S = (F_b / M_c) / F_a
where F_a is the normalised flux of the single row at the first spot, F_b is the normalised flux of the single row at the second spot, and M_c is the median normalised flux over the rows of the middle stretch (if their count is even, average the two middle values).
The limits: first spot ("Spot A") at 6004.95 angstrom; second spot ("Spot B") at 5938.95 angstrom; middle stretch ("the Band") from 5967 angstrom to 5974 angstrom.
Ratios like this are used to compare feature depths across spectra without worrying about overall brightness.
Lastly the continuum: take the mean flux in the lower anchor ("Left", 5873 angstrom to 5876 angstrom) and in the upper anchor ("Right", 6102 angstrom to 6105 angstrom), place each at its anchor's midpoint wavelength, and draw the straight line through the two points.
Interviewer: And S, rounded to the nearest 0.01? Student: 1.14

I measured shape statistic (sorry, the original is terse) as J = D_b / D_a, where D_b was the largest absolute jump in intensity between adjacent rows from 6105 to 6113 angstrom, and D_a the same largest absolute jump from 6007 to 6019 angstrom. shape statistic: 1.4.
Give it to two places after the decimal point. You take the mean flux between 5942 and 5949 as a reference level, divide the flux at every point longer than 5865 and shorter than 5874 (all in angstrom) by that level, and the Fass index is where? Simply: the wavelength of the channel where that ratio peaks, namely 5872.32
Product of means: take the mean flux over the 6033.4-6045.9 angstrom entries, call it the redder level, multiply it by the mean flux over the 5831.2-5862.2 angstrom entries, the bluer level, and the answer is 9.7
